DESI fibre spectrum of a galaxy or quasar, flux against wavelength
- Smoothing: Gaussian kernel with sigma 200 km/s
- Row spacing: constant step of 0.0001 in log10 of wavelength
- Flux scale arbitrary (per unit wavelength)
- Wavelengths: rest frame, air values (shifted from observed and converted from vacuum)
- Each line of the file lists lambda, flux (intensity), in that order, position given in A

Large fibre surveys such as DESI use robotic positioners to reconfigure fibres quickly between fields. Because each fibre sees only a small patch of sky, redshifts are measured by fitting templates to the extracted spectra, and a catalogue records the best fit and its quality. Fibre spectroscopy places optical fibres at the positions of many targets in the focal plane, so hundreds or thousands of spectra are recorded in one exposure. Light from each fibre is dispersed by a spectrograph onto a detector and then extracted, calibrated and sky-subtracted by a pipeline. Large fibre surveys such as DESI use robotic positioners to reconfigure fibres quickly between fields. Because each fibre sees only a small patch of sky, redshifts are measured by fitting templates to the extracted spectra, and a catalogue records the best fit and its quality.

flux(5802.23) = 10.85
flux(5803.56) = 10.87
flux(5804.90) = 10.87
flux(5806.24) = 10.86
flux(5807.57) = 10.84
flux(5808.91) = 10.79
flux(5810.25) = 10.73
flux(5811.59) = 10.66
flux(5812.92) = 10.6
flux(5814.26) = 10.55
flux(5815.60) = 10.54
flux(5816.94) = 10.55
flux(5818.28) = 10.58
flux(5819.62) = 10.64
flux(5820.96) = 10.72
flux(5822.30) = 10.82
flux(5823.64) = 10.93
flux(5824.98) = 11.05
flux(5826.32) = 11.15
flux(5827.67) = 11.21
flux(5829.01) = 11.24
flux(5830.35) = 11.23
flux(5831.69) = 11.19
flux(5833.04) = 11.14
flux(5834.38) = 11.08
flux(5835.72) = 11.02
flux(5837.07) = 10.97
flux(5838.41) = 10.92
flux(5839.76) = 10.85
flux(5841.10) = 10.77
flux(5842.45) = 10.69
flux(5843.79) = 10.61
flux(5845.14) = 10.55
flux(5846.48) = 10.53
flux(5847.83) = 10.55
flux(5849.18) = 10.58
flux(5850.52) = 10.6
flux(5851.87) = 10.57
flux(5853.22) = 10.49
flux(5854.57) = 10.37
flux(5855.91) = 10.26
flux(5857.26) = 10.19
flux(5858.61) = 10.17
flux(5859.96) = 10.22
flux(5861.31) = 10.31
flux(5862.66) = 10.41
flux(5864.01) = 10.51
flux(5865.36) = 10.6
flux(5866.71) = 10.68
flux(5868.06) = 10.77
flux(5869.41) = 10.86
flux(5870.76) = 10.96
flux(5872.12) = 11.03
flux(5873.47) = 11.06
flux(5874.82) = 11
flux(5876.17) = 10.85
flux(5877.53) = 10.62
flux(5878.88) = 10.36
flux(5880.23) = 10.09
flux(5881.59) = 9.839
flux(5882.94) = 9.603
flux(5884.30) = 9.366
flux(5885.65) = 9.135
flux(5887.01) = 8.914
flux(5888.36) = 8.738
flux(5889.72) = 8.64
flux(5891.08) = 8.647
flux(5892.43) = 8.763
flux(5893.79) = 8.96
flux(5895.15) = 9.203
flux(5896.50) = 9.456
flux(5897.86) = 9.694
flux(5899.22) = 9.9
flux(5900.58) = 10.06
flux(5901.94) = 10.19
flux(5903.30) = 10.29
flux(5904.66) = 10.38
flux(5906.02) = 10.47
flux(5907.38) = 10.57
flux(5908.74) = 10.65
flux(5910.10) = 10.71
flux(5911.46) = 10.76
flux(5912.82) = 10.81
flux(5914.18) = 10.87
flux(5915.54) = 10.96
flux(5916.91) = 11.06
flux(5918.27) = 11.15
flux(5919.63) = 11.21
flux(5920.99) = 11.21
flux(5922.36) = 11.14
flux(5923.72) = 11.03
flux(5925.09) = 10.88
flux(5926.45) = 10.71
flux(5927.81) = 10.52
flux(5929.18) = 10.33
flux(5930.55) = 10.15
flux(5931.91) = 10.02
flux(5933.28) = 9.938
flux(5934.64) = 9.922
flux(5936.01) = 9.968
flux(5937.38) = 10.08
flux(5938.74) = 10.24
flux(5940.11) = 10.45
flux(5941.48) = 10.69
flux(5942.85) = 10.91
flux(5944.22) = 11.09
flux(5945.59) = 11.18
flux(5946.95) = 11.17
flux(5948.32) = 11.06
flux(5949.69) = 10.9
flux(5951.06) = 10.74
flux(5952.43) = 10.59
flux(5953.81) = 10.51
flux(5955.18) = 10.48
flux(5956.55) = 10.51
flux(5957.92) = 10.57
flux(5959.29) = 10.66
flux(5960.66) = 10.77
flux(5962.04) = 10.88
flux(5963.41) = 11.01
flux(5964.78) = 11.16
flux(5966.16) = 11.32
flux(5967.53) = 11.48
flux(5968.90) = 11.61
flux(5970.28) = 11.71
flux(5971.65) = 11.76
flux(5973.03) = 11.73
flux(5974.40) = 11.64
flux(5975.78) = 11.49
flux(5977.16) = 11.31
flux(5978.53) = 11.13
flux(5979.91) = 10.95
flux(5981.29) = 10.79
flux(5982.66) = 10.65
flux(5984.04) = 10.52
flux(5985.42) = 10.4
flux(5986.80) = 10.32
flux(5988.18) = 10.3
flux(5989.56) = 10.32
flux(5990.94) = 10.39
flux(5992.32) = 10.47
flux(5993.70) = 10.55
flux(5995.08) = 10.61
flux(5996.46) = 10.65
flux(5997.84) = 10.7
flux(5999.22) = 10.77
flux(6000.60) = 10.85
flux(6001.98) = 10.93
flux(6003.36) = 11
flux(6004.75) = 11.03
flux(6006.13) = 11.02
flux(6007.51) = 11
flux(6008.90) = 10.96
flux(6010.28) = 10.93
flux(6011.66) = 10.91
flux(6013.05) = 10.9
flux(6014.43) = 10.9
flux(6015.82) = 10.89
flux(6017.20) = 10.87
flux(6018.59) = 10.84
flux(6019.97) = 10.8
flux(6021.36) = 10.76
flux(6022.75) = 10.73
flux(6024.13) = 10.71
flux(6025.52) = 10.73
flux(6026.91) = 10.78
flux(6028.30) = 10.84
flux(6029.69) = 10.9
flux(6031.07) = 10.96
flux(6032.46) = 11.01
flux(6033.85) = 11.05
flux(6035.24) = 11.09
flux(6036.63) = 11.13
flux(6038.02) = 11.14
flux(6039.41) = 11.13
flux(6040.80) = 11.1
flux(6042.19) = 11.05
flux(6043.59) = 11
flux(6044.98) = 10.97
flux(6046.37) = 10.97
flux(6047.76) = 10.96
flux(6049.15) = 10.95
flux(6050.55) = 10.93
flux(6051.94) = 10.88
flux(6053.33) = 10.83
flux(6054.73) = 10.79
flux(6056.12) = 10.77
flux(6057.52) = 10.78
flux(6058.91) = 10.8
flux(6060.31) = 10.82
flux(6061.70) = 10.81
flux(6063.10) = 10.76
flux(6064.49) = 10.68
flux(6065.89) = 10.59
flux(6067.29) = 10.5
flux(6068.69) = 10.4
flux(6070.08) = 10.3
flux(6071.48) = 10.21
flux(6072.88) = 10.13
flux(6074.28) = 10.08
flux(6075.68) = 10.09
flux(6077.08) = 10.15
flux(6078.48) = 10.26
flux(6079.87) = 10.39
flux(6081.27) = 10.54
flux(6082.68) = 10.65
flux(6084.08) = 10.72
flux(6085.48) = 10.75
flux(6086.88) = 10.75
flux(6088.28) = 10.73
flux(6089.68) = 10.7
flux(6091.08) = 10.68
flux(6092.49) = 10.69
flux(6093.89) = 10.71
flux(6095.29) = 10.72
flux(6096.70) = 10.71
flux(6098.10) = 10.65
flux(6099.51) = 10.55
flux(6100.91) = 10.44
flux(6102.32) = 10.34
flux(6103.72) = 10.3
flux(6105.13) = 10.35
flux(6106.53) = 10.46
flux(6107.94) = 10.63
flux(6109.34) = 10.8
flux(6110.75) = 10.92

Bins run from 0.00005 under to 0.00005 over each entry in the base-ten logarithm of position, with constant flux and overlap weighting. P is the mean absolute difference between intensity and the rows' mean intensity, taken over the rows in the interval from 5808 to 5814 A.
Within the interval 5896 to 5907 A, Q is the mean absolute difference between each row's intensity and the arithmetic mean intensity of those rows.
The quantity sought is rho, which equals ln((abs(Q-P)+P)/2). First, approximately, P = 0.065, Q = 0.28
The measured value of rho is -2.0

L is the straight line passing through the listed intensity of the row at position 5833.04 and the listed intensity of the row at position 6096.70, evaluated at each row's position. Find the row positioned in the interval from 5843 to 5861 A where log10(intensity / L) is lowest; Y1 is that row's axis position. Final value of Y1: 5858.61 A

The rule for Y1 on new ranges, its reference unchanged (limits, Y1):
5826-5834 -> 5826.32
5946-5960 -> 5955.18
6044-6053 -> 6051.94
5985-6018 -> 5988.18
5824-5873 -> 5858.61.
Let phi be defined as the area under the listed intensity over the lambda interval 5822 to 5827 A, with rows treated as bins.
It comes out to 55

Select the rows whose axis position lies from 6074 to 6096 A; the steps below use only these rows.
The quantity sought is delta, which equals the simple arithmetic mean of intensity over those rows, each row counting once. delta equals 10.5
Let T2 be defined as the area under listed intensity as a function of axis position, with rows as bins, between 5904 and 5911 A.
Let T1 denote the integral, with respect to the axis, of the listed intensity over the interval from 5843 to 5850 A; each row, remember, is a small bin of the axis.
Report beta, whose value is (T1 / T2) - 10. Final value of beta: -9.00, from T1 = 74.0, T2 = 74.0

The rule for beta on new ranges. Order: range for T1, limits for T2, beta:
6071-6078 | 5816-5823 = -9.05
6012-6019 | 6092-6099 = -8.98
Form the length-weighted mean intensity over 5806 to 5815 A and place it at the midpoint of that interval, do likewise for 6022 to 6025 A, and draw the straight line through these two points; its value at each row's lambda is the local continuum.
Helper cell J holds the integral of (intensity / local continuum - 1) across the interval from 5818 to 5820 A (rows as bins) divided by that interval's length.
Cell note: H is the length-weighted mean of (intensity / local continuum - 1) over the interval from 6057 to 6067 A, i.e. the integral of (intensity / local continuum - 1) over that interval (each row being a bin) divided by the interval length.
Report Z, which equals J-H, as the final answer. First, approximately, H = 0.00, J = -0.010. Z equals -0.01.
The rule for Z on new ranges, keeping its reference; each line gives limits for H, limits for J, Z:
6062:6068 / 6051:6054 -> 0.02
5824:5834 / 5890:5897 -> -0.20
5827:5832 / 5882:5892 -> -0.21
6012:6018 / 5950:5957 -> -0.03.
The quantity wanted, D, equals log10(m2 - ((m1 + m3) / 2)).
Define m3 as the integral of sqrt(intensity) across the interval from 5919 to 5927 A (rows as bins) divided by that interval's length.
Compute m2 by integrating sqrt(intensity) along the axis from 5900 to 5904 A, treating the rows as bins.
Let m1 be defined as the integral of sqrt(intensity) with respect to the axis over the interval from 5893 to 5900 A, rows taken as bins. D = -0.5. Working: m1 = 21.5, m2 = 13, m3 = 3.32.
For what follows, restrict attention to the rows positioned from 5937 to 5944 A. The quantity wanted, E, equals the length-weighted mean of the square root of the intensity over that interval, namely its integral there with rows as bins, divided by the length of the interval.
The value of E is 3.24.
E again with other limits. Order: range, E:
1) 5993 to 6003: 3.28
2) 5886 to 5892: 2.96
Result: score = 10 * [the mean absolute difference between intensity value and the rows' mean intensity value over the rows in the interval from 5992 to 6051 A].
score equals 1.2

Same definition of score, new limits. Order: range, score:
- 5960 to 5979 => 2.7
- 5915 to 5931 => 2.9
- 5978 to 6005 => 2.2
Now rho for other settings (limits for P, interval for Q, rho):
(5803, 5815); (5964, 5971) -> -2.4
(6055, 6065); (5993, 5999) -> -3.7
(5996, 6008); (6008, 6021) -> -2.2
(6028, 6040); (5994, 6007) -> -2.7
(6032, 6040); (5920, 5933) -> -1.7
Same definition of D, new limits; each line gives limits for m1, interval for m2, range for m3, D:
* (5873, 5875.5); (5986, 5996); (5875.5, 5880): 1.4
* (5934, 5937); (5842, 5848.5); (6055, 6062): 1.2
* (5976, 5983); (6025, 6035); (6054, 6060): 1.3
